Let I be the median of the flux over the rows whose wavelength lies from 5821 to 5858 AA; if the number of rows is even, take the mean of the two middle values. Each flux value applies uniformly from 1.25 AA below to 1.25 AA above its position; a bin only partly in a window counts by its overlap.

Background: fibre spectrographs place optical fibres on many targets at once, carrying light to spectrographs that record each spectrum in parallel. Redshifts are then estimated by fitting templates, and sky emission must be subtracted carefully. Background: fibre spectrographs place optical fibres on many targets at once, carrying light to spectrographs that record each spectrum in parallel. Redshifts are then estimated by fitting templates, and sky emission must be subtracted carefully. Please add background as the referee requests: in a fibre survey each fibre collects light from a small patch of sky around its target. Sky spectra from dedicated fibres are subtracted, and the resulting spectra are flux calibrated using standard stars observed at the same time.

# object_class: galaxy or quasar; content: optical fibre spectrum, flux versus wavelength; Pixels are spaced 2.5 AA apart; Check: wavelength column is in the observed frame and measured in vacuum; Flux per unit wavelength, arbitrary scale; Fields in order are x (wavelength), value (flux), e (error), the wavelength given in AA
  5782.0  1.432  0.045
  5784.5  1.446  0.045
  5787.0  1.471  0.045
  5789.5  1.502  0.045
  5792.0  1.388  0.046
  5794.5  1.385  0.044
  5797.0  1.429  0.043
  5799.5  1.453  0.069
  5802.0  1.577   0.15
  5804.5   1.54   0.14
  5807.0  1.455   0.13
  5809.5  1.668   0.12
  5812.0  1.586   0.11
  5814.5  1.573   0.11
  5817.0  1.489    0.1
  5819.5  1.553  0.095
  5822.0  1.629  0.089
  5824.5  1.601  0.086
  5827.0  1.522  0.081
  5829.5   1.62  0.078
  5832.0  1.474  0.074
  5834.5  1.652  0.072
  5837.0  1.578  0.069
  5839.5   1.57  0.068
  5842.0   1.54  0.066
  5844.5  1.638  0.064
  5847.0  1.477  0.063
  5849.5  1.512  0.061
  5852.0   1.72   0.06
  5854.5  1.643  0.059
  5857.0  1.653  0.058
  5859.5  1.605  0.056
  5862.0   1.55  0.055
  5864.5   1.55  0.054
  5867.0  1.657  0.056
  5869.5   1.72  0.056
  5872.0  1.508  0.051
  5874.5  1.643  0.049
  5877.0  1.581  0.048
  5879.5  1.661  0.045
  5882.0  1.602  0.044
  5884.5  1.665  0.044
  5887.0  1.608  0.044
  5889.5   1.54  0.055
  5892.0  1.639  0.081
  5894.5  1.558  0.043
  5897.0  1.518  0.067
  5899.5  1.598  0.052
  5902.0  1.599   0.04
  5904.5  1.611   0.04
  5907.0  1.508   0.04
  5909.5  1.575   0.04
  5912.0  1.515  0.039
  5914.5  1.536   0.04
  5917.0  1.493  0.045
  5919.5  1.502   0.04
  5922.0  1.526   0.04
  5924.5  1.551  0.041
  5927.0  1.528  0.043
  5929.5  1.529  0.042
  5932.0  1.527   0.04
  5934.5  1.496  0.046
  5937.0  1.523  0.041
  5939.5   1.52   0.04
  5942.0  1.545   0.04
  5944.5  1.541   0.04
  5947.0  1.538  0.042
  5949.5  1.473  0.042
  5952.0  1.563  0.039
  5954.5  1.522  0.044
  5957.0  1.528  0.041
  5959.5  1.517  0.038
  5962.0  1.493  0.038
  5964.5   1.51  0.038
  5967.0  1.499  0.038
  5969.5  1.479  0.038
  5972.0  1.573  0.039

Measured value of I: 1.60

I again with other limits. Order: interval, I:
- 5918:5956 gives 1.53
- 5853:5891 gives 1.61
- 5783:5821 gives 1.49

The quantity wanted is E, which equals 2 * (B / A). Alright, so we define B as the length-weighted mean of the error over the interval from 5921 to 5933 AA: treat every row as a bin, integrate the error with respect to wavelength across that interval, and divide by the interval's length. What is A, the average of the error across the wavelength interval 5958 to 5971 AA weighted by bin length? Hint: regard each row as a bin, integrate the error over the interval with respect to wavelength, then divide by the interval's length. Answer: 2.17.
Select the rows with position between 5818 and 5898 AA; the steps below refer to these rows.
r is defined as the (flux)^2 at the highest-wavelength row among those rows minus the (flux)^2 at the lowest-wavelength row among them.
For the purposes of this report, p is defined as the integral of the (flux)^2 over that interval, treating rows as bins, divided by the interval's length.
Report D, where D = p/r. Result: -24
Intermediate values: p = 2.54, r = -0.11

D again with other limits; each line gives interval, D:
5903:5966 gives -7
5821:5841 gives -13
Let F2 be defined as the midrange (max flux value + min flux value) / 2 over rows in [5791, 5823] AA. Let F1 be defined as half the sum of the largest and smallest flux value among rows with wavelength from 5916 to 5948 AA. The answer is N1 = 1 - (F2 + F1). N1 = -2.05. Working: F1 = 1.52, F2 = 1.53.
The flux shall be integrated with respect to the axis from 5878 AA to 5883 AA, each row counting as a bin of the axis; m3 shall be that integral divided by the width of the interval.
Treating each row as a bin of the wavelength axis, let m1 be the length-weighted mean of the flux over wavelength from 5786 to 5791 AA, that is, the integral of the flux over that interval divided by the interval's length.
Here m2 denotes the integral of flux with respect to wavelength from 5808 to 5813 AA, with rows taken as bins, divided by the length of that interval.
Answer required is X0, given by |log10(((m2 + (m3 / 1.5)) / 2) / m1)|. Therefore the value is 0.039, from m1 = 1.48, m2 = 1.62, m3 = 1.63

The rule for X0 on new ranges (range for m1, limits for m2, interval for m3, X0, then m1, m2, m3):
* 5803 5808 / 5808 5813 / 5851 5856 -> 0.041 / 1.50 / 1.62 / 1.68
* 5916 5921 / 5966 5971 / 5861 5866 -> 0.074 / 1.50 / 1.49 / 1.56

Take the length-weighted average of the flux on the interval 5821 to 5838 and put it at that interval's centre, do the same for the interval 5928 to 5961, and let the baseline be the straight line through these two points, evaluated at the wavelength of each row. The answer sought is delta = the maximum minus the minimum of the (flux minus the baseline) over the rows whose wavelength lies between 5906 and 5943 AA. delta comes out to 0.08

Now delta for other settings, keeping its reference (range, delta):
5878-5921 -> 0.16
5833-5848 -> 0.17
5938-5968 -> 0.09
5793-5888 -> 0.37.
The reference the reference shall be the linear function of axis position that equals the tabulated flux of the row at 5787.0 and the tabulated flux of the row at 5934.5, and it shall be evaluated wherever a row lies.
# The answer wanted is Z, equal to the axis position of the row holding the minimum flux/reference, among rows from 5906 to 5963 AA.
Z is 5949.5 AA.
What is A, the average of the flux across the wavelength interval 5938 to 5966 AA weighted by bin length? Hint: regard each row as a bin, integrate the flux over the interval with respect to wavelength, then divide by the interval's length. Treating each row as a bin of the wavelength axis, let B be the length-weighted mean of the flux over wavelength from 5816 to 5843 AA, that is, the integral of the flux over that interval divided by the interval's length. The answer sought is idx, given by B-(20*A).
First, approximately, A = 1.52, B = 1.57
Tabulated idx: -28.9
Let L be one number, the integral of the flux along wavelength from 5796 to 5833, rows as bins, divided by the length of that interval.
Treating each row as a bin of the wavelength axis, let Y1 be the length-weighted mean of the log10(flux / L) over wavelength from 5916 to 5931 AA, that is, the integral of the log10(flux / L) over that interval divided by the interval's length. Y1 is -0.007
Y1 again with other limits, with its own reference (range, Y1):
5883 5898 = 0.012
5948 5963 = -0.008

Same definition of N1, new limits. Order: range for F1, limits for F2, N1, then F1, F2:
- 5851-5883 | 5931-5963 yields -2.13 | 1.61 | 1.52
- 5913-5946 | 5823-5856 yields -2.12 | 1.52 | 1.60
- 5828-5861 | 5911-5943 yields -2.12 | 1.60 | 1.52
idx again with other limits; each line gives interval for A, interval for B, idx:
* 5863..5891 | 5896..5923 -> -30.7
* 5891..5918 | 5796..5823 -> -29.6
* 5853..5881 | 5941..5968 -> -30.8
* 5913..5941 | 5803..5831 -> -28.9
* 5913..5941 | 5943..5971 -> -28.9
